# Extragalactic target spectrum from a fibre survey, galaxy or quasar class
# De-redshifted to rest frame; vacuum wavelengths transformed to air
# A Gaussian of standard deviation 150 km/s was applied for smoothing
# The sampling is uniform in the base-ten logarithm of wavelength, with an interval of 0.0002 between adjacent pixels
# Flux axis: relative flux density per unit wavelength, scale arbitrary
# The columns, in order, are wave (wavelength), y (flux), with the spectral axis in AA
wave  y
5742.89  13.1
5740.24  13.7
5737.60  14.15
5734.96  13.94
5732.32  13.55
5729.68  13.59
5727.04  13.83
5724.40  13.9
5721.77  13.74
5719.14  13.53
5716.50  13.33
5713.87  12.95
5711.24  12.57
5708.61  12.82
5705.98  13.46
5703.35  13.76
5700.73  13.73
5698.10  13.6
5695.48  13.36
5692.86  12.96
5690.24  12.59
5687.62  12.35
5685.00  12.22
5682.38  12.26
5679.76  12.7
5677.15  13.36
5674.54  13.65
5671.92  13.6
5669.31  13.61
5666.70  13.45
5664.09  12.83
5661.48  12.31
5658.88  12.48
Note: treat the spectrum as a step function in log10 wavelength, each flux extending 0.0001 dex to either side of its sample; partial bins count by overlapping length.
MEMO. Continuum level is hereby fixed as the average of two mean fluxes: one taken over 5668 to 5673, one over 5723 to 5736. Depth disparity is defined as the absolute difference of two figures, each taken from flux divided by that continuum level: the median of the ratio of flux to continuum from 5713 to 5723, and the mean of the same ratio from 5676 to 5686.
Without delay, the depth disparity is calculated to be 0.058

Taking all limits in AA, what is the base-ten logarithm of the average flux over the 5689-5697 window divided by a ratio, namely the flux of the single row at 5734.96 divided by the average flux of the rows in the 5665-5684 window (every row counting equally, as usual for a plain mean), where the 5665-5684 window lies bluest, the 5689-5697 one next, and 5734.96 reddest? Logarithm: 1.090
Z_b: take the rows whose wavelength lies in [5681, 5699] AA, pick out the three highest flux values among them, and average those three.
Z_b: 13.3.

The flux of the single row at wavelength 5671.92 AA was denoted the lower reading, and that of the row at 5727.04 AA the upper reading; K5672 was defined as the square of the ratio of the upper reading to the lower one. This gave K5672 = 1.03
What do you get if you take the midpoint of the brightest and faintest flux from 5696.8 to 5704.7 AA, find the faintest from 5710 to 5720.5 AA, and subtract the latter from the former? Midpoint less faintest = 1.11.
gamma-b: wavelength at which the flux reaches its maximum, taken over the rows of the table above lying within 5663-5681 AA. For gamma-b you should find 5674.54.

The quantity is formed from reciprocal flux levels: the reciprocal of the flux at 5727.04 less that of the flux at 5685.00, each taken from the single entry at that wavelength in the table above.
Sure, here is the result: -0.010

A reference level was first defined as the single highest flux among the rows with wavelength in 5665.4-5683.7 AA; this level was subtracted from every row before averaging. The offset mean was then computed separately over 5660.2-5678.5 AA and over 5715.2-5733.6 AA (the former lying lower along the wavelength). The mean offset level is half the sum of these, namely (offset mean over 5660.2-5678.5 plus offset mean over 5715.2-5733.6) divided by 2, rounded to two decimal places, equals -0.20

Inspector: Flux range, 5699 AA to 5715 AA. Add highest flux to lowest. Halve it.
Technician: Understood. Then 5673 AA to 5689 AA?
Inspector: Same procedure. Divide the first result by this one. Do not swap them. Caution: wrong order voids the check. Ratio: 1.02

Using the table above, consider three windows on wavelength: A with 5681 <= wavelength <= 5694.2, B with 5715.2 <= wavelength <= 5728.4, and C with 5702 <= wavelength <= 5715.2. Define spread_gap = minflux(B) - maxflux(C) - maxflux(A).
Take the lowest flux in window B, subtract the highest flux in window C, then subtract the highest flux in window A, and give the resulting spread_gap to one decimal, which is -13.4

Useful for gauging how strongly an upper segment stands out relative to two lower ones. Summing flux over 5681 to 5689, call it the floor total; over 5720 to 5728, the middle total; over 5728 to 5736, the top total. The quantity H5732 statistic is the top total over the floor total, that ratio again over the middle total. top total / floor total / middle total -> 0.0269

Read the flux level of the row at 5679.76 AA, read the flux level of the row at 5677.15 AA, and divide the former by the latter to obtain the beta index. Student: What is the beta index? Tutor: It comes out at 0.95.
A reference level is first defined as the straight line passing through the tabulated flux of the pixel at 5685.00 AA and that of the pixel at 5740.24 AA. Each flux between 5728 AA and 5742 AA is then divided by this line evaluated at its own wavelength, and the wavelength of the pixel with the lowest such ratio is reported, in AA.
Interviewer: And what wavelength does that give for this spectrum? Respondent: 5740.24 AA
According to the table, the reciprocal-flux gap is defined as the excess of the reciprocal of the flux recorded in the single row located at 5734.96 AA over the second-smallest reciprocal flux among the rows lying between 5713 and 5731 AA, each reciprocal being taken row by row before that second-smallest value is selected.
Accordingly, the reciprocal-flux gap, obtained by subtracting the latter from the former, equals -0.0006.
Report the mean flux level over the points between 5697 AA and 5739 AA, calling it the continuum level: 13.5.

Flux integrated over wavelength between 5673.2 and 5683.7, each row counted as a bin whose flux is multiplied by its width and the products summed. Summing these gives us 136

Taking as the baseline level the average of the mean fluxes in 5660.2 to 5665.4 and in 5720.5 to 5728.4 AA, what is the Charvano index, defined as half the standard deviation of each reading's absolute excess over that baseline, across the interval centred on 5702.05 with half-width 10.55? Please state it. 0.08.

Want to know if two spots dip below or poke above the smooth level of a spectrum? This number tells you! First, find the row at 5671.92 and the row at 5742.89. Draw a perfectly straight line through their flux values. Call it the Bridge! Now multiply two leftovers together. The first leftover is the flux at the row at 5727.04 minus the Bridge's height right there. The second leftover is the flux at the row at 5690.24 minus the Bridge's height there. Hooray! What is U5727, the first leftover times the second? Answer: -0.54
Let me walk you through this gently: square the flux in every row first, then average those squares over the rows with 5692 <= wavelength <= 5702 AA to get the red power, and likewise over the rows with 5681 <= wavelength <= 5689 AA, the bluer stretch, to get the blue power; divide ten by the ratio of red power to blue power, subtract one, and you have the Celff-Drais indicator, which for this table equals 7.4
